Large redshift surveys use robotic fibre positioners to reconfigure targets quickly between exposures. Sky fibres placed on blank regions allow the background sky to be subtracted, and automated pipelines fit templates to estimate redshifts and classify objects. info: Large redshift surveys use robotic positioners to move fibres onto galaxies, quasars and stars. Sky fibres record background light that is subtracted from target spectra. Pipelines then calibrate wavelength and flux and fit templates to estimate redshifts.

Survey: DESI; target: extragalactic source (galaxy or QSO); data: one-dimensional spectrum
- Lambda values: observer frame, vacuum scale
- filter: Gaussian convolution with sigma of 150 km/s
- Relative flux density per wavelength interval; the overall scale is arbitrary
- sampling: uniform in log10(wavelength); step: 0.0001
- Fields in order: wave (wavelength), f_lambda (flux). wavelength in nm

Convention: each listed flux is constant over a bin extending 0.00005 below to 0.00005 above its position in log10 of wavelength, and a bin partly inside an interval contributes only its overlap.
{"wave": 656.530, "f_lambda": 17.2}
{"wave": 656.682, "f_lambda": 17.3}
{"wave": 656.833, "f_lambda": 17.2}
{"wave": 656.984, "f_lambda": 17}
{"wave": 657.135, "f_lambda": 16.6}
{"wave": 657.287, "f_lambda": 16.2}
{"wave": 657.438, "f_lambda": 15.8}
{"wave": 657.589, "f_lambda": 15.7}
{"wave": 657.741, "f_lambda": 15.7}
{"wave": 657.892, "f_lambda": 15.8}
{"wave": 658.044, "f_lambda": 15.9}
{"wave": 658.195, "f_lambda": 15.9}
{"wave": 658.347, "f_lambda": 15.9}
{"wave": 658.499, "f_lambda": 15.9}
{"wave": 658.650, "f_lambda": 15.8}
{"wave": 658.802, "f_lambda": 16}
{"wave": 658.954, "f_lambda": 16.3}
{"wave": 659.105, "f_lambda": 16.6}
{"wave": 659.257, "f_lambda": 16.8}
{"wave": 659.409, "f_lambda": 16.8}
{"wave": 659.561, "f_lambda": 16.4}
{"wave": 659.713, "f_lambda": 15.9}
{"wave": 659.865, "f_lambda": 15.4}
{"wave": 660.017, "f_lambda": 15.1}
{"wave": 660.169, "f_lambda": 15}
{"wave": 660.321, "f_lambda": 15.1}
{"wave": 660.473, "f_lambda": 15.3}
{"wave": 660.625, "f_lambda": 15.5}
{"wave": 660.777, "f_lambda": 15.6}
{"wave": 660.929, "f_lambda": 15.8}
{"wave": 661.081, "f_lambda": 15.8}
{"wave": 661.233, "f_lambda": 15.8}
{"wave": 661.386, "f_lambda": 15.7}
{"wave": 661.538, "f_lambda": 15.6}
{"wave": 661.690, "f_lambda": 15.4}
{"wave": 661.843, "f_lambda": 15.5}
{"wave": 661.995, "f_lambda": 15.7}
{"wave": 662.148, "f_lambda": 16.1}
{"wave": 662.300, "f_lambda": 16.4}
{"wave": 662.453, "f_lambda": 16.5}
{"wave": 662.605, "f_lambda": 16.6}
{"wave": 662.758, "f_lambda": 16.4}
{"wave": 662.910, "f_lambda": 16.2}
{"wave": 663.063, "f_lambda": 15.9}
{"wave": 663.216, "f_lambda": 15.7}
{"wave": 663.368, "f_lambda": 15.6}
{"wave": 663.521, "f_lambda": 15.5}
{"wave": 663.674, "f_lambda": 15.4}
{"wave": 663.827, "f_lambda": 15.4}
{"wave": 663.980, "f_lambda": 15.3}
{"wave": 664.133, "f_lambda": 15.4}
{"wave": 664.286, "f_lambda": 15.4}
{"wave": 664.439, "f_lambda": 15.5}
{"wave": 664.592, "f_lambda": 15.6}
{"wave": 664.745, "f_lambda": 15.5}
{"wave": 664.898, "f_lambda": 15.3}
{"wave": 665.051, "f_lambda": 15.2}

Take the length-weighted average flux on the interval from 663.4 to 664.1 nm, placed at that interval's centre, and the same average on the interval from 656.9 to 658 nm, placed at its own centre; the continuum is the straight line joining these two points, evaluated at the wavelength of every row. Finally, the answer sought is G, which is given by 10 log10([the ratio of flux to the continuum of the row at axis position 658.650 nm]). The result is -0.05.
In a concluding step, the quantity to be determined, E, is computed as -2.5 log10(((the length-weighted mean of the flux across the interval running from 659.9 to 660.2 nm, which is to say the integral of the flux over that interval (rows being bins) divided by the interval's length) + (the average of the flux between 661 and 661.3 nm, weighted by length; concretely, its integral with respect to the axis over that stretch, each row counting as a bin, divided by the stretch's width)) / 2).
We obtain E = -2.97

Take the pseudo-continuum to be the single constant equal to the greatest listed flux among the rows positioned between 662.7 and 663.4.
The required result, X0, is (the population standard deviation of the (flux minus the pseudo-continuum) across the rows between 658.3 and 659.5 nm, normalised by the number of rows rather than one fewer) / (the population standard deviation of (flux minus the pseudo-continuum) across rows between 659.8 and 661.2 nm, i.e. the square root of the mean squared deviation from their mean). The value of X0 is 1.4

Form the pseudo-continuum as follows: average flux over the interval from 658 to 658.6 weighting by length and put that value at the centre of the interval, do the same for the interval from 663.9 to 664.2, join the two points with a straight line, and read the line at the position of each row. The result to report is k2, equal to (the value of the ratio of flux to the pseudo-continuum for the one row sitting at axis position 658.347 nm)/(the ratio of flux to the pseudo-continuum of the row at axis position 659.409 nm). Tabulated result 0.94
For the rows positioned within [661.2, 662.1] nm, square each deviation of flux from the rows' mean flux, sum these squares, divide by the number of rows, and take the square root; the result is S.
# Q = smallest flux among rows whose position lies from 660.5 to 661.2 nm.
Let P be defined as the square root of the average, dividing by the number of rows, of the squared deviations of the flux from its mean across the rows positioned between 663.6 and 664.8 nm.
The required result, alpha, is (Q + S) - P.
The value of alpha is 15.5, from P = 0.09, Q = 15.5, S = 0.13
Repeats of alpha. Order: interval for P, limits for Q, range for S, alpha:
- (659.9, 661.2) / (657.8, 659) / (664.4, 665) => 15.6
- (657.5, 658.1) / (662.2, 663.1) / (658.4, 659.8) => 16.2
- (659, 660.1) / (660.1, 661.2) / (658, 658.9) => 14.4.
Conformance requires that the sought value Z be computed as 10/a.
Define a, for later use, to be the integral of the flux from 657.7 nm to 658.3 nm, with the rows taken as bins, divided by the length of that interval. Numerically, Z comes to 0.63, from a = 15.8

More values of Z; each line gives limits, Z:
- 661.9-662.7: 0.62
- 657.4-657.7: 0.64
